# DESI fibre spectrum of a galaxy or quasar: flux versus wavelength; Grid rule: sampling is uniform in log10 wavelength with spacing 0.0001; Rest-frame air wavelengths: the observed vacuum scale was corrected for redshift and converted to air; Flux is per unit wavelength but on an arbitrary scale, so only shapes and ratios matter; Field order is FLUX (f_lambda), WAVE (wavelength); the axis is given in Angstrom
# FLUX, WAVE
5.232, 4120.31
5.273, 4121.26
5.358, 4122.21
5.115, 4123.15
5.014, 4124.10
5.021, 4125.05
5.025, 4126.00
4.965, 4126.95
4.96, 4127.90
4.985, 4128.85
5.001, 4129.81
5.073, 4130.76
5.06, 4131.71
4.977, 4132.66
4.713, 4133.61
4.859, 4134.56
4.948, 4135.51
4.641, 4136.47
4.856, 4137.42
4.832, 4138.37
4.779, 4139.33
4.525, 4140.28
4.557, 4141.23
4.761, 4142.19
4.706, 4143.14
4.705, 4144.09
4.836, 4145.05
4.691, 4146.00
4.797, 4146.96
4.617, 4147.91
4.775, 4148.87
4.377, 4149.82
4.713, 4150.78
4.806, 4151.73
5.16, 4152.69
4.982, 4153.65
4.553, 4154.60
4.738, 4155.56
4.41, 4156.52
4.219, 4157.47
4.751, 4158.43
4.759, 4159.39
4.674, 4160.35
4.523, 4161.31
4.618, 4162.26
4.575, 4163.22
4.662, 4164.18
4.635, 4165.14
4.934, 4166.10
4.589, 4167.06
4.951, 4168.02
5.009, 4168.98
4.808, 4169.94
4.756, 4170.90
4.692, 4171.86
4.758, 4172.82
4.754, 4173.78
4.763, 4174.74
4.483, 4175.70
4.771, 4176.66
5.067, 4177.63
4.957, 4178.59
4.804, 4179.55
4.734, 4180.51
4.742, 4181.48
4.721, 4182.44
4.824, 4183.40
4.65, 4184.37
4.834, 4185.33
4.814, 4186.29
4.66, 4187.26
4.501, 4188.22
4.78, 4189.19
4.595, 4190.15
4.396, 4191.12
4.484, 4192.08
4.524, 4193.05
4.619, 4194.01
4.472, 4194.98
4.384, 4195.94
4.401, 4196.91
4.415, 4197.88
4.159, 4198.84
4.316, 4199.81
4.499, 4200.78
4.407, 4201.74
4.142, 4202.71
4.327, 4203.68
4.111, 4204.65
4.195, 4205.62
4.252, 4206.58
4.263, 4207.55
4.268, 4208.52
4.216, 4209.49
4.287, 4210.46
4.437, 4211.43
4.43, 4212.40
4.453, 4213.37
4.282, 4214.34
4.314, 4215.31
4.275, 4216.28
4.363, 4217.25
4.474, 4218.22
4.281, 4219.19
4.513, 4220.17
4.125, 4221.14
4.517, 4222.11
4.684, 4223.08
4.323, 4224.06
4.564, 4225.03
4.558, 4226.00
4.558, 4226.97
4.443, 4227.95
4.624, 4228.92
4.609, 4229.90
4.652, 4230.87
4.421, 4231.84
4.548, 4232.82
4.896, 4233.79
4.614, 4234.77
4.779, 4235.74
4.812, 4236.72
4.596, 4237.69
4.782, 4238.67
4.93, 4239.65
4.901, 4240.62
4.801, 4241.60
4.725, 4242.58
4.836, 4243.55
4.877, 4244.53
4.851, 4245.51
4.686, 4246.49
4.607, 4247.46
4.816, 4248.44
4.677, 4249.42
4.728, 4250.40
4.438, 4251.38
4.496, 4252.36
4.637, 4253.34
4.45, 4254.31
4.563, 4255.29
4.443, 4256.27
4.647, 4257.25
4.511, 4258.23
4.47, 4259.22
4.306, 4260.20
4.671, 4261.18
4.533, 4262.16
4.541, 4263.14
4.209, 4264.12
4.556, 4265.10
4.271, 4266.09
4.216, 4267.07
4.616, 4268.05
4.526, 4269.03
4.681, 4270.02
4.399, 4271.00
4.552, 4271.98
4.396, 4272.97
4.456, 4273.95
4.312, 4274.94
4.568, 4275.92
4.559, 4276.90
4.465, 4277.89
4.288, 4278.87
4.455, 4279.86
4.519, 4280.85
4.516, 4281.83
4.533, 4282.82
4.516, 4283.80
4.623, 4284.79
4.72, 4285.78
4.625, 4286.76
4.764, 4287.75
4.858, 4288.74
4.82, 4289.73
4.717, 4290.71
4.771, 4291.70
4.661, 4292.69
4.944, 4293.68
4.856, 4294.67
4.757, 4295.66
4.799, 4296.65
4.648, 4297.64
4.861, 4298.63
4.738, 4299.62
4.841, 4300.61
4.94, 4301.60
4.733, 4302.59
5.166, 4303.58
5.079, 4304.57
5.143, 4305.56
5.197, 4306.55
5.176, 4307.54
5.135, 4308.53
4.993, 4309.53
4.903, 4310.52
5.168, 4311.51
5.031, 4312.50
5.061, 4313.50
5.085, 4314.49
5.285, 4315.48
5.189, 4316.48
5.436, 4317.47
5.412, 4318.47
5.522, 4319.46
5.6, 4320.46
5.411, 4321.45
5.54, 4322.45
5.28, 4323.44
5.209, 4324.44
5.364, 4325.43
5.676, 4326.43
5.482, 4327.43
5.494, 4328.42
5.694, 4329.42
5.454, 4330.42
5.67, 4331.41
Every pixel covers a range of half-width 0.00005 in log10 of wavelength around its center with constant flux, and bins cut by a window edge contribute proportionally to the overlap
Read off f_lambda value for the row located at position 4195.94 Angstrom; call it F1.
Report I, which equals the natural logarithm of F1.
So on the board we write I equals 1.48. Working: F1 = 4.384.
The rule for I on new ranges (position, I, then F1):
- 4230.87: 1.54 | 4.652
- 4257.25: 1.54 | 4.647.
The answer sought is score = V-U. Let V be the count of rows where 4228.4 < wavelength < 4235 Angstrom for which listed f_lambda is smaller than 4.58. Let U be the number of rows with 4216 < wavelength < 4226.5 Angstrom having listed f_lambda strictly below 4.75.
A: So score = -9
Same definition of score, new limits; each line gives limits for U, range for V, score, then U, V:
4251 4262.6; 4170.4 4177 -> -11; 12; 1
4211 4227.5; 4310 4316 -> -17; 17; 0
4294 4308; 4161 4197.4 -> 7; 3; 10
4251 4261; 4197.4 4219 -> 12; 10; 22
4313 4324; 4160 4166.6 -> 2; 0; 2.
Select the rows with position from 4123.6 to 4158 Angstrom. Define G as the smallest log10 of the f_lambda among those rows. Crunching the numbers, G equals 0.625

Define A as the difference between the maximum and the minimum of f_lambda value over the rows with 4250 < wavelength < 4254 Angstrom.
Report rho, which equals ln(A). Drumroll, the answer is -1.2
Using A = 0.29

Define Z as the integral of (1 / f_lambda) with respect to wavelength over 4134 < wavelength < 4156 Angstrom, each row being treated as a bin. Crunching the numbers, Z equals 4.64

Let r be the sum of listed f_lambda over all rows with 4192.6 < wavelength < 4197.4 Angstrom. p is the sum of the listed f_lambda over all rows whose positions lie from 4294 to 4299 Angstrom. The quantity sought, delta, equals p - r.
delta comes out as 2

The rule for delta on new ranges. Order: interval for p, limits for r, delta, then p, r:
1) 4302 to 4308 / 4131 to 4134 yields 16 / 30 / 15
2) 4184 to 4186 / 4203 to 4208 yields -12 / 9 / 21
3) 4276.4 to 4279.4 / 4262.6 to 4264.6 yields 5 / 13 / 9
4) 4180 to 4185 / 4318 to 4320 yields 13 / 24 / 11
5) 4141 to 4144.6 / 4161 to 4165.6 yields -4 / 19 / 23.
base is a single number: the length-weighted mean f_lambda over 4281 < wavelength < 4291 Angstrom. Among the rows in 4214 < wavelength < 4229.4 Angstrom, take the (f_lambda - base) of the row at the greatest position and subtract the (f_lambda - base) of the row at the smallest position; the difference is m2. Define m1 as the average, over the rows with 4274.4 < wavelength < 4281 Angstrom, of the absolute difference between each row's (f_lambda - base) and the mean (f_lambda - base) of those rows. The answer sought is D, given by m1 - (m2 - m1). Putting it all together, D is -0.17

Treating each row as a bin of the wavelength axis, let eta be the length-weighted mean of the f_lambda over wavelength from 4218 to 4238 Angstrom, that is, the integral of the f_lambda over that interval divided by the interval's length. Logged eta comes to 4.55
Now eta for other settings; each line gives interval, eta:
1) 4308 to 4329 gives 5.30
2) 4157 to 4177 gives 4.70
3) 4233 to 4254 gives 4.73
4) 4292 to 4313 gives 4.94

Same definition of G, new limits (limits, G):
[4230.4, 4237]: 0.646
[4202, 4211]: 0.614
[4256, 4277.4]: 0.624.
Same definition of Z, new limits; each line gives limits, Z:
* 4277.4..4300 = 4.84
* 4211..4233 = 4.94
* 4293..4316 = 4.63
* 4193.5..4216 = 5.20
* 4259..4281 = 4.94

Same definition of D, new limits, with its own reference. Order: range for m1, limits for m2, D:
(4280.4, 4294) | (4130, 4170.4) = 0.49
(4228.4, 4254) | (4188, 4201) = 0.24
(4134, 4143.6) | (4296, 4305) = -0.06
